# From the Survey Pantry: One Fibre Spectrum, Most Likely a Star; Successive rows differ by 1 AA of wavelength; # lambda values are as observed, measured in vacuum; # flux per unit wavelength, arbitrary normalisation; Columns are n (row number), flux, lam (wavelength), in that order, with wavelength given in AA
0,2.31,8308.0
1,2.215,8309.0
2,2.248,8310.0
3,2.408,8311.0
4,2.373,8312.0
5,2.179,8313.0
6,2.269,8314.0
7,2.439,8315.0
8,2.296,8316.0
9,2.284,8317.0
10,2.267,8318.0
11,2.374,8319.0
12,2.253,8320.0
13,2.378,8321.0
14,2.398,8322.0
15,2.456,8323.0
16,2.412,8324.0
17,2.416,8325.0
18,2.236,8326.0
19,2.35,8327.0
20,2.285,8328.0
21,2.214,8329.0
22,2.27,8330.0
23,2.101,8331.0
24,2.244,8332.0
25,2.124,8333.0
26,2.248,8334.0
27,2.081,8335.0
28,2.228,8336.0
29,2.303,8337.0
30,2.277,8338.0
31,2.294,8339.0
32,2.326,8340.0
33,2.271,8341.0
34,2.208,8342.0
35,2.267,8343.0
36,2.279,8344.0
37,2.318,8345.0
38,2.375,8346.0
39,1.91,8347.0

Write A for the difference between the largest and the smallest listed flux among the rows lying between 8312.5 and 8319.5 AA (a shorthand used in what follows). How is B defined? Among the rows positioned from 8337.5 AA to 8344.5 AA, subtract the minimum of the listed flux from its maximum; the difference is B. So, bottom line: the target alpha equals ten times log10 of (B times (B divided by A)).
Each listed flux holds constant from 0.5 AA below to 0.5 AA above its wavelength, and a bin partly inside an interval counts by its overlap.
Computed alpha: -12.7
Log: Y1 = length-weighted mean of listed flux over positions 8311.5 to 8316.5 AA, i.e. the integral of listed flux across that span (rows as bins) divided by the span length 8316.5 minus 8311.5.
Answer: 2.31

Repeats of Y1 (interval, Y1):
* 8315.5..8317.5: 2.29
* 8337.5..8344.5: 2.27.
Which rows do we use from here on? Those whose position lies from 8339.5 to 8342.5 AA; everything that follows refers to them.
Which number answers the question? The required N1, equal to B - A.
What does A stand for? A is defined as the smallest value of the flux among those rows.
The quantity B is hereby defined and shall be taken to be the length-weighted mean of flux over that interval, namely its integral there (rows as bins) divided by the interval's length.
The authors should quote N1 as 0.06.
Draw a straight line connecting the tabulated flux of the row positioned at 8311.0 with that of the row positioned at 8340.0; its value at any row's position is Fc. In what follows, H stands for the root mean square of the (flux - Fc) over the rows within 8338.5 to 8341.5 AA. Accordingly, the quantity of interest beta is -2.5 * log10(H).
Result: 3.6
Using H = 0.04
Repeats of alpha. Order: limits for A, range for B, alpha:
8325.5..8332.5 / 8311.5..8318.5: -5.7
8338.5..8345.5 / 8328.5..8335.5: -5.2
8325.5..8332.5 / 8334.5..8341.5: -6.2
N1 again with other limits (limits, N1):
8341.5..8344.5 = 0.04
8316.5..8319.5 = 0.04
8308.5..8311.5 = 0.08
